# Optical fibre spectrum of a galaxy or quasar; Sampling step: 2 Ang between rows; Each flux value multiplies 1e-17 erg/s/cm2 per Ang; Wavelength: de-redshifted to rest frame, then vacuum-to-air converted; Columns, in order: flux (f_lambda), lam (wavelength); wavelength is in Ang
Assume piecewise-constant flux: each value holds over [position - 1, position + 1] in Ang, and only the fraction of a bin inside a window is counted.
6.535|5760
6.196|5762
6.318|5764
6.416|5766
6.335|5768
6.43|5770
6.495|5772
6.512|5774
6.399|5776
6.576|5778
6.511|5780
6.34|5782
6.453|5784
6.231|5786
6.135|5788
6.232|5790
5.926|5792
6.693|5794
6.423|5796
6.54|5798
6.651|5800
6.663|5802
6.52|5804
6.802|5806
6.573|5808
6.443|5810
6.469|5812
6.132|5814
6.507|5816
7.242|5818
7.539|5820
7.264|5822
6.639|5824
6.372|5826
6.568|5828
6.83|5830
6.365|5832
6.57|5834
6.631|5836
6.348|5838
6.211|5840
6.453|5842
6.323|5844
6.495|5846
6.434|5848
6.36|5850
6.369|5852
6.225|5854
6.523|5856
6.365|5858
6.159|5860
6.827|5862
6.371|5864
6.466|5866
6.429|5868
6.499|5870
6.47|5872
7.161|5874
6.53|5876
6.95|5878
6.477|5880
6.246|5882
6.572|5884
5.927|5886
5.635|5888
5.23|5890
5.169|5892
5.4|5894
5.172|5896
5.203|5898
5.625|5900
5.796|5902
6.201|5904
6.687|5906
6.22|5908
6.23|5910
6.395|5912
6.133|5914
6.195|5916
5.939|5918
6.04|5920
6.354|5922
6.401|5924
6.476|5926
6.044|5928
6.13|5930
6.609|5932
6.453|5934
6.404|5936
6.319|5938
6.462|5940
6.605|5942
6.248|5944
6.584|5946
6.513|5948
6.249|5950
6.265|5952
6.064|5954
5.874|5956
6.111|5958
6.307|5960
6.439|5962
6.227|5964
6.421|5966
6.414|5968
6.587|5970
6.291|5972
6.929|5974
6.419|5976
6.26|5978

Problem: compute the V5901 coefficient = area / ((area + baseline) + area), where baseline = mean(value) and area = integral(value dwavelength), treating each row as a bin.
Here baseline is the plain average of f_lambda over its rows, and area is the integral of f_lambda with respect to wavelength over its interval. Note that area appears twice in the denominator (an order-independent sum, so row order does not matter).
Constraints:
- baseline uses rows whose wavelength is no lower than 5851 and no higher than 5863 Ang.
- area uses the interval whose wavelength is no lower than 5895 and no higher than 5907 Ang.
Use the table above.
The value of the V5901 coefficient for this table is 0.478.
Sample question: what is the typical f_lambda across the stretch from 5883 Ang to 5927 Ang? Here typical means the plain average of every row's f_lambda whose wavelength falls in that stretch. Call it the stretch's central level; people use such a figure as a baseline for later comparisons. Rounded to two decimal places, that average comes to 5.95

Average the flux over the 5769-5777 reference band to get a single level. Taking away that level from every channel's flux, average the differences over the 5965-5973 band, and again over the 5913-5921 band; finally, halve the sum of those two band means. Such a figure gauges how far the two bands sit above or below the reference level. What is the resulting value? -0.2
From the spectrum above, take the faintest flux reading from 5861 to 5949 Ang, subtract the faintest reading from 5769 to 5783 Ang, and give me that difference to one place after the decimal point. -1.2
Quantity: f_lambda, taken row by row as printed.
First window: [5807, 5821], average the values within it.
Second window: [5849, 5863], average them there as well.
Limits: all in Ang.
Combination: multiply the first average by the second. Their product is 42.9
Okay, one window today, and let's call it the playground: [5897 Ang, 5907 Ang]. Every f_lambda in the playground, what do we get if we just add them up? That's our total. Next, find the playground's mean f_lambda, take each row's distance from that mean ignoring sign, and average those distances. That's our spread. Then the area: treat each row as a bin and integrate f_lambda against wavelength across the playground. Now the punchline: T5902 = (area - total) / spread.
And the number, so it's 68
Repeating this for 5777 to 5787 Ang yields 294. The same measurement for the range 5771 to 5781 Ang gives 787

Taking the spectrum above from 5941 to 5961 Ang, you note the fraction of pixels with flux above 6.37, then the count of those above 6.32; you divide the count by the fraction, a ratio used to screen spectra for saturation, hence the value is 10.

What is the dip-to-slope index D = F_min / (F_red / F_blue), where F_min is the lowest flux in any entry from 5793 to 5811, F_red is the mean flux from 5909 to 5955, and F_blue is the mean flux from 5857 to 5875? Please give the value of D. 6.6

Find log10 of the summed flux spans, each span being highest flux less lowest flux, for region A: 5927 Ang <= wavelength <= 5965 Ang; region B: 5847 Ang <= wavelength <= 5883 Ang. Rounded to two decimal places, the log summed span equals 0.24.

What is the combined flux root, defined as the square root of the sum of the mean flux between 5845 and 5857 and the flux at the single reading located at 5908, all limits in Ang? 3.55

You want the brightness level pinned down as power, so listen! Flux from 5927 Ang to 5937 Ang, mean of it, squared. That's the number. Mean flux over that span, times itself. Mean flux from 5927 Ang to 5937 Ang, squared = 40.0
